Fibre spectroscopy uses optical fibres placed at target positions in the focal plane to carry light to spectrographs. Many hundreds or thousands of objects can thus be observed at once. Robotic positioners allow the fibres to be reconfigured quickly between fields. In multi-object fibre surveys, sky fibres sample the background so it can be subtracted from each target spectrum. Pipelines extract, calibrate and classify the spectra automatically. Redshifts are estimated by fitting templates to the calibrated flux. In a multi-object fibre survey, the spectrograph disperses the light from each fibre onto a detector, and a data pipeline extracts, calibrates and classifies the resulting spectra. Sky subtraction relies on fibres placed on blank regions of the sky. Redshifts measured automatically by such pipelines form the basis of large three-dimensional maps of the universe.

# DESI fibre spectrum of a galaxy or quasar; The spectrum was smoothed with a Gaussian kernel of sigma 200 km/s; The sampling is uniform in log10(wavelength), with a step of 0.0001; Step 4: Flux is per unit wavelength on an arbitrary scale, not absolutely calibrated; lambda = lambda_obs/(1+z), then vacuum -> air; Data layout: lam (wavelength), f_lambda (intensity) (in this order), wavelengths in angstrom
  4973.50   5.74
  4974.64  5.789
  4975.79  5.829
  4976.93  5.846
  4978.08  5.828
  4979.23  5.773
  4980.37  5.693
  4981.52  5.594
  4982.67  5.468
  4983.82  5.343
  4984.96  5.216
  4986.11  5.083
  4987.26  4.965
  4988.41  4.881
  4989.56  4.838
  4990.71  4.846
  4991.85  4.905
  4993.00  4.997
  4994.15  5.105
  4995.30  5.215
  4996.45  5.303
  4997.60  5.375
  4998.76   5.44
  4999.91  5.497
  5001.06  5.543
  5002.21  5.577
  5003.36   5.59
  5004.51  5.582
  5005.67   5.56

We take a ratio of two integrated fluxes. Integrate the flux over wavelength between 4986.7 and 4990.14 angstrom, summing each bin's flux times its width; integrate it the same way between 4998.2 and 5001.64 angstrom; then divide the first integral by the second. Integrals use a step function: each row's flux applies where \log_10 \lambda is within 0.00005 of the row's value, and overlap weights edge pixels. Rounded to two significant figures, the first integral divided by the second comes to 0.89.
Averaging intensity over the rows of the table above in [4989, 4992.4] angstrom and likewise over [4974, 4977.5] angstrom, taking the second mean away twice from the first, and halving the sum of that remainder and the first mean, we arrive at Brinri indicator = -1.0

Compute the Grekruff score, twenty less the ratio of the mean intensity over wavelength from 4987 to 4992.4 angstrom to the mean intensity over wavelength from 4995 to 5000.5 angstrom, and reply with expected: 19.1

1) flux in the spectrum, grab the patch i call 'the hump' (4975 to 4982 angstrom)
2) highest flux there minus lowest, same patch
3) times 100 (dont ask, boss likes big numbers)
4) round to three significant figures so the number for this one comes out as 25.2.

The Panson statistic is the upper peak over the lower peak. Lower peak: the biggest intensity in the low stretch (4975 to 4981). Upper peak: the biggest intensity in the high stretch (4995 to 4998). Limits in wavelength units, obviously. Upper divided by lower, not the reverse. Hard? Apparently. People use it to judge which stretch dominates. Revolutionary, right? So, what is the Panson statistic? 0.92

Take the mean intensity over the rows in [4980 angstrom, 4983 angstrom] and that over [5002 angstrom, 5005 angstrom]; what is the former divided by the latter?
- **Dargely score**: 1.00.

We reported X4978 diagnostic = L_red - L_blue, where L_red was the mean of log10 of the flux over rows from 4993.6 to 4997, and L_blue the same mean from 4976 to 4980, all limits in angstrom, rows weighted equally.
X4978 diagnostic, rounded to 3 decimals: -0.048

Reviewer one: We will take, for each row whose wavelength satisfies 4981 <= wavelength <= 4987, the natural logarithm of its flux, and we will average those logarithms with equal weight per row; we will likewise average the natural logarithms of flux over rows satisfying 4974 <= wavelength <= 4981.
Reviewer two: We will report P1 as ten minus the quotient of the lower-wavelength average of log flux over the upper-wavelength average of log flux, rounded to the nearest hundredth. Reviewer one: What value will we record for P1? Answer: 8.95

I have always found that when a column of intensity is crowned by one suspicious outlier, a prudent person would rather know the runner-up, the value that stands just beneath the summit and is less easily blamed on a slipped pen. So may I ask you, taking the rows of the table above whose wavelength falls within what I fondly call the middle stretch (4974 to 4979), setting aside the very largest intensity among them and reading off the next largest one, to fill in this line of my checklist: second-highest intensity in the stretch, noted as 5.829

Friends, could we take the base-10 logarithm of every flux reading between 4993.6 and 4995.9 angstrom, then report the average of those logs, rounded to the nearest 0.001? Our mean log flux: 0.713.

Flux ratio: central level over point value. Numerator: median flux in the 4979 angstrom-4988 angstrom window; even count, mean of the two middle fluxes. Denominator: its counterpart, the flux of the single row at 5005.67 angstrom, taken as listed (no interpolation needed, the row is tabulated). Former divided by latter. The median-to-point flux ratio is 0.97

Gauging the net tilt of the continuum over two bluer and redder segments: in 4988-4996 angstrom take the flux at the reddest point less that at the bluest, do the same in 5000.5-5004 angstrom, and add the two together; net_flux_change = 0.38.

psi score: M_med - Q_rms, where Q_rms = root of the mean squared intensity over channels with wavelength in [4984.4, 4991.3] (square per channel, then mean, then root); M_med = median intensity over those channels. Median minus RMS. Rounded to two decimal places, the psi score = -0.05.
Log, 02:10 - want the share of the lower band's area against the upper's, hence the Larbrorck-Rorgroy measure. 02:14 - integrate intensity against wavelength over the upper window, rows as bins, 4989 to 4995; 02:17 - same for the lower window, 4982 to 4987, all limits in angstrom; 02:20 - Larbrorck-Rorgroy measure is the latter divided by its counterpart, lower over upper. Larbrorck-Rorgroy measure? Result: 0.9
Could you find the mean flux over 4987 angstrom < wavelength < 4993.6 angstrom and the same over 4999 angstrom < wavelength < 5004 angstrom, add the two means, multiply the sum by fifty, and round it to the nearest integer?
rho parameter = 523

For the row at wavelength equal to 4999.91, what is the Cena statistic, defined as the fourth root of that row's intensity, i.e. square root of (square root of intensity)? 1.53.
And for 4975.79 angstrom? 1.55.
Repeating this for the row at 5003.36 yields 1.54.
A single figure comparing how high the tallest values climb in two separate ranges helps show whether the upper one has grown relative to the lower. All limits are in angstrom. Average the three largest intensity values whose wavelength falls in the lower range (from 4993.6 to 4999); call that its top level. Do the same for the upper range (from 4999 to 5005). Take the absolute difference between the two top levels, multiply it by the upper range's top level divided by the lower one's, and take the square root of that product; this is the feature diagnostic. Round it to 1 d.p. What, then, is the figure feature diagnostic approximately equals 0.5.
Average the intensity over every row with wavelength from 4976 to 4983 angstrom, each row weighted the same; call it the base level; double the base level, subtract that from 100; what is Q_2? 88.6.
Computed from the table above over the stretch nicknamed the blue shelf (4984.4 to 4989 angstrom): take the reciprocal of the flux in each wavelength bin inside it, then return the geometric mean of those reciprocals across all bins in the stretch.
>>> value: 0.199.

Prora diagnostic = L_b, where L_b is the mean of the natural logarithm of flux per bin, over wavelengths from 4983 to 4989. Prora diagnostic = 1.63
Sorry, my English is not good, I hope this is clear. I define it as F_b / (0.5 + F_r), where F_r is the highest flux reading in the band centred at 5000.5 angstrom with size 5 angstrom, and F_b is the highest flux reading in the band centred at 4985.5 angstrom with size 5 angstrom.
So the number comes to 0.88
